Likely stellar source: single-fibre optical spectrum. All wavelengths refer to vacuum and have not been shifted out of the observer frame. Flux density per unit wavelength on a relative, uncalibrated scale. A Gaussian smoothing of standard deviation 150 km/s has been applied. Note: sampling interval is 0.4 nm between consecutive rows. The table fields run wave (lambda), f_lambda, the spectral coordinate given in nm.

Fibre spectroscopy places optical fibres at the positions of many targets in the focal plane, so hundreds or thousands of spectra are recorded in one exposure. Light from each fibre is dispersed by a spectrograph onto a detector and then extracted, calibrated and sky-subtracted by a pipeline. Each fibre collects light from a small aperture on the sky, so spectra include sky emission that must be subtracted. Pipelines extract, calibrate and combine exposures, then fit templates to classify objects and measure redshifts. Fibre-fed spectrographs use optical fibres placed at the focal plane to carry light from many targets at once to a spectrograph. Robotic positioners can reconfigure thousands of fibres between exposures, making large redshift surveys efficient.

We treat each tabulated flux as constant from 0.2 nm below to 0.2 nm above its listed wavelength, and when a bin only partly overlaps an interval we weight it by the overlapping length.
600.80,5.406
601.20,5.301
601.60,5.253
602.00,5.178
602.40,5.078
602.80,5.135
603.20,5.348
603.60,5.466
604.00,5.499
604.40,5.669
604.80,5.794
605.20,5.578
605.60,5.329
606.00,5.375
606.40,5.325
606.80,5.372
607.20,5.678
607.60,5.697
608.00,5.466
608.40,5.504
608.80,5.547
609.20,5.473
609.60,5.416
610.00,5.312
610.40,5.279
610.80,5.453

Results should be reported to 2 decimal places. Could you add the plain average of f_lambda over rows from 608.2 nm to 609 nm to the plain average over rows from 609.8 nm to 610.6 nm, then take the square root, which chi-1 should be 3.29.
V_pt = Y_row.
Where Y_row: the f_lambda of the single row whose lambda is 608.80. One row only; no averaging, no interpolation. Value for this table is 5.547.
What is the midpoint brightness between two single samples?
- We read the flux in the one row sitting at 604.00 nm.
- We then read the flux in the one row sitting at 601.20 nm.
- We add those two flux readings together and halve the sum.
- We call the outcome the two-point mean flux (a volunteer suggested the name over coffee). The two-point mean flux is 5.40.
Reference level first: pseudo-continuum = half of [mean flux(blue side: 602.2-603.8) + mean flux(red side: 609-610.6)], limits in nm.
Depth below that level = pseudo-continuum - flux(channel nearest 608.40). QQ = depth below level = -0.19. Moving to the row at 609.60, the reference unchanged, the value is -0.10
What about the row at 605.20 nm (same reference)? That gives -0.26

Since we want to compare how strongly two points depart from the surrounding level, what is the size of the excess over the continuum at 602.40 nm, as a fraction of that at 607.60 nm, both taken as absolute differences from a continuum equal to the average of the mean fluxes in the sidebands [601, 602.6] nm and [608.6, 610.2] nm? 0.6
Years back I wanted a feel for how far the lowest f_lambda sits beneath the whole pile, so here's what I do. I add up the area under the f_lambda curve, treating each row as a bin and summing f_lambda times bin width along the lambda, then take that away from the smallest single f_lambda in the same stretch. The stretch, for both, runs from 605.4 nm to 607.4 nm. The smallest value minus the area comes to -5.51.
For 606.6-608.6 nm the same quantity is -5.71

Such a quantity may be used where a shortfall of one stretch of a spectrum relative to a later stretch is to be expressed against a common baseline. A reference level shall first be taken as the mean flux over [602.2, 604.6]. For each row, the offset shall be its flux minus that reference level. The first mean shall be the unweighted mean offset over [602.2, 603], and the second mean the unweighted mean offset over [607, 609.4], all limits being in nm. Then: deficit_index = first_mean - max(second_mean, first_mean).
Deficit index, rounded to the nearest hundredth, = -0.45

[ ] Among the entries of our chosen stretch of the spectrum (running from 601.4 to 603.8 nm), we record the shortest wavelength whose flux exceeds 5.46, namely 603.60 nm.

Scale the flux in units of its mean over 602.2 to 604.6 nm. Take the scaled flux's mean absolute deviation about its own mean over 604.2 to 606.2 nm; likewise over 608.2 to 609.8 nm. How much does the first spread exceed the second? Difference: 0.022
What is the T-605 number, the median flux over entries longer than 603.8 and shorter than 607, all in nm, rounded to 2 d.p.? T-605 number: 5.44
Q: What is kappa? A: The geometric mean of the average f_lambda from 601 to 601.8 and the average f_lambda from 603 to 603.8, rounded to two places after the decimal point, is 5.34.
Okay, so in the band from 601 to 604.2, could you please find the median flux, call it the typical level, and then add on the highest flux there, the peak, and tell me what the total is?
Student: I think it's 10.78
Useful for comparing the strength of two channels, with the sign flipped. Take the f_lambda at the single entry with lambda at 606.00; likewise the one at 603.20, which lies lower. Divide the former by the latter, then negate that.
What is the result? -1.01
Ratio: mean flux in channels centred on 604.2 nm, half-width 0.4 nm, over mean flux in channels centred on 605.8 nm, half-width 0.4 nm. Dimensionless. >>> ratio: 1.04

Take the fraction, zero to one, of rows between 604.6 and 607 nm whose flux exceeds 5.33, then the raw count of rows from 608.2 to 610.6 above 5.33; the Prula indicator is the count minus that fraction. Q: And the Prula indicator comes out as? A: 3.3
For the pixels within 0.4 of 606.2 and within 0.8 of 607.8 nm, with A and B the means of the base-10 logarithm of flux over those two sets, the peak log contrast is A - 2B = -0.766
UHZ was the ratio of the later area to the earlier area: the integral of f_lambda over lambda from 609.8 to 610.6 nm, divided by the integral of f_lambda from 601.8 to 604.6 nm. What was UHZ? 0.28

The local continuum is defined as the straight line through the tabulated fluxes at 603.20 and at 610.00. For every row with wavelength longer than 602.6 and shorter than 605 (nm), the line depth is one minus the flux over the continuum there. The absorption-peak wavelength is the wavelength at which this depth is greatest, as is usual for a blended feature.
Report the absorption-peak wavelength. 602.80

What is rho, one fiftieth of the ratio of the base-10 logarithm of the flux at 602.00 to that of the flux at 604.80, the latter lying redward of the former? 0.0187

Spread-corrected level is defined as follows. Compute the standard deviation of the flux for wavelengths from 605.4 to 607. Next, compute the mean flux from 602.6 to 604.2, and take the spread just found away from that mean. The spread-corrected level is 5.34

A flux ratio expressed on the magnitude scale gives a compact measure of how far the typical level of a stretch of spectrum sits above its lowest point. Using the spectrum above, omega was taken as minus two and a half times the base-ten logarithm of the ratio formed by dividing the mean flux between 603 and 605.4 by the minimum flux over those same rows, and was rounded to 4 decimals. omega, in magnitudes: -0.0420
